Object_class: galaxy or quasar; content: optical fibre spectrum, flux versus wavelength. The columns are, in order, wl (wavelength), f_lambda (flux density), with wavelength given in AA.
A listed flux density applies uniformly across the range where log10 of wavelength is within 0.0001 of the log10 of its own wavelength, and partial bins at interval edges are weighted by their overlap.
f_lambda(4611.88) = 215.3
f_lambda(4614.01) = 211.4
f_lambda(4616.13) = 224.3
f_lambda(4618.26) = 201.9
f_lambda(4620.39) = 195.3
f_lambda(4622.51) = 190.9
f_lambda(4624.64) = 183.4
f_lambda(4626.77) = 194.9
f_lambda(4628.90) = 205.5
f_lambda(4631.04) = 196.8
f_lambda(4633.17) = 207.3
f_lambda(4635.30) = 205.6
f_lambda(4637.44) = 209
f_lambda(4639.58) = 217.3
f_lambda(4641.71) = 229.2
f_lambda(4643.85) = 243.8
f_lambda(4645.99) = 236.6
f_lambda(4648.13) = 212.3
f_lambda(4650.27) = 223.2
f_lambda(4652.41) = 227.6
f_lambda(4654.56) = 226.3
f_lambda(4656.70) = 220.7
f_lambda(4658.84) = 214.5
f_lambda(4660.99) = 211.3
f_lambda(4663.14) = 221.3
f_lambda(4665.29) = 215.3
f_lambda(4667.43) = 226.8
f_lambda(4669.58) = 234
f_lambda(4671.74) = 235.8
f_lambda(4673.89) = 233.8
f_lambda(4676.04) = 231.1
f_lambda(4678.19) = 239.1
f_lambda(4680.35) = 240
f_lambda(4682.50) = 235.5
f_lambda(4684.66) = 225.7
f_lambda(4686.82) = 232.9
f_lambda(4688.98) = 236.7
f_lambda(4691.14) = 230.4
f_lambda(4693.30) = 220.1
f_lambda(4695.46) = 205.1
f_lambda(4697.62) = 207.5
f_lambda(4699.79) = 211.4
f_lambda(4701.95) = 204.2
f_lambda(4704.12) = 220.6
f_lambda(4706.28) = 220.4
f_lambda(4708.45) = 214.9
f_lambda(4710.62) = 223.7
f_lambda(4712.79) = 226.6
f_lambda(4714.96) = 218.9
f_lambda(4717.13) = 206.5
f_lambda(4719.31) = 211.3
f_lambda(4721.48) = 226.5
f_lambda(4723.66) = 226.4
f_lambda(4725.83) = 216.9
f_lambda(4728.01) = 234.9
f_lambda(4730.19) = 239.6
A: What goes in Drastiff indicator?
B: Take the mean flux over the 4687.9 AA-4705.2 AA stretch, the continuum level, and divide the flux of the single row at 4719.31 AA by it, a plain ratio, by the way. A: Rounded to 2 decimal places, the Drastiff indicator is 0.97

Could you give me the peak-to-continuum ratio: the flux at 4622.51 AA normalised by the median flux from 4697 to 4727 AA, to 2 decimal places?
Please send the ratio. 0.88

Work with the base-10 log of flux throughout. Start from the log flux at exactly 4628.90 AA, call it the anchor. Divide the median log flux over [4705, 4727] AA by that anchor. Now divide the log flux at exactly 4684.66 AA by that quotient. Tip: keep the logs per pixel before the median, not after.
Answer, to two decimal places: 2.32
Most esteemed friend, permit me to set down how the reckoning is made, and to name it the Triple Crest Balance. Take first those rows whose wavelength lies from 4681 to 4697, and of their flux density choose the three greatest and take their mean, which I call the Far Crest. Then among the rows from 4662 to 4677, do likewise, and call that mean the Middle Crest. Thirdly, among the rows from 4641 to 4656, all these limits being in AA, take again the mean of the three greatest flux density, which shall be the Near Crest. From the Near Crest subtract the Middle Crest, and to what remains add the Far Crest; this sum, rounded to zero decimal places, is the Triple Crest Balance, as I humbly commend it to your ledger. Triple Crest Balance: 237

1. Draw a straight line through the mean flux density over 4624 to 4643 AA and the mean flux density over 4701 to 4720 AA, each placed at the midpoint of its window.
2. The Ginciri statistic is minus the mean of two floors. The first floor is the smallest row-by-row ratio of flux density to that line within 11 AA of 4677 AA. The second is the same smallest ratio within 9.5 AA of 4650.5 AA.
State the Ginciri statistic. -1.04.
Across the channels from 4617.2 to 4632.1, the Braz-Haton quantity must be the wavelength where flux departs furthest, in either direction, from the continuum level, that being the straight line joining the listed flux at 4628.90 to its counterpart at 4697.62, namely 4624.64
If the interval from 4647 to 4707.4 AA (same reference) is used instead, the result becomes 4680.35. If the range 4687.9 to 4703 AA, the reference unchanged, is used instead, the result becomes 4688.98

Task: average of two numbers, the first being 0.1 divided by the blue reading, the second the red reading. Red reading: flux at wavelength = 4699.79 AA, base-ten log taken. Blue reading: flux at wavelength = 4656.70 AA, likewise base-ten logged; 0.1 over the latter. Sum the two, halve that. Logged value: 1.18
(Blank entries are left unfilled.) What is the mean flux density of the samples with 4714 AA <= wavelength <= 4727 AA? 218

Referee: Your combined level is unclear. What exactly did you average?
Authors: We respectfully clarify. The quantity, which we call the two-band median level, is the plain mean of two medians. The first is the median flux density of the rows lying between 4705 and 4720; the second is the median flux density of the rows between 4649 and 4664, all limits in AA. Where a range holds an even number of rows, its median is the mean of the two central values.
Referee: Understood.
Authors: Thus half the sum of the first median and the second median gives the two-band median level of 220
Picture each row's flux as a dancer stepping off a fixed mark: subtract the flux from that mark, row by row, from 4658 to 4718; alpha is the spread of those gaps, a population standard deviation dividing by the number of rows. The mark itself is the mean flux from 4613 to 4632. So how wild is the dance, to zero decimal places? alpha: 11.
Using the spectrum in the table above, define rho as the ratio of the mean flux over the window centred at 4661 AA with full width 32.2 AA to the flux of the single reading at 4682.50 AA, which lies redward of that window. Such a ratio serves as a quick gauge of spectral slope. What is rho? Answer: 0.95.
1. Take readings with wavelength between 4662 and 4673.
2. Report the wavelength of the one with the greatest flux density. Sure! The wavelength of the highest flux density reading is 4671.74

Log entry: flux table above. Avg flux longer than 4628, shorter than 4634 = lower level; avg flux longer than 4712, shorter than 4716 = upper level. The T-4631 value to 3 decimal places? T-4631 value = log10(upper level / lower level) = 0.040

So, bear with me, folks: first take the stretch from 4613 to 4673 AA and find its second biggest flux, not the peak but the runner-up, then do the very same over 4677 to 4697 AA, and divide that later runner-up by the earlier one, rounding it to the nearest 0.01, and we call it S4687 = 1.01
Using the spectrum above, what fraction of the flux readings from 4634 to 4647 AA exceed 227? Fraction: 0.50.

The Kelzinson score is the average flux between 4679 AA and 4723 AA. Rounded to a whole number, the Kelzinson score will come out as 221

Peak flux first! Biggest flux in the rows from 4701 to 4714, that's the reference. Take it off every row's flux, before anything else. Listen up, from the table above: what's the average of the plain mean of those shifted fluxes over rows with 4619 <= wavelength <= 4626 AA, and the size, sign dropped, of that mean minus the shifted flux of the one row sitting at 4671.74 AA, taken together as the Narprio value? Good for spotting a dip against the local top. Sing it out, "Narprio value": 5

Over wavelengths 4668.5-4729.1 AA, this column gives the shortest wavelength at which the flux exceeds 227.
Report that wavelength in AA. 4669.58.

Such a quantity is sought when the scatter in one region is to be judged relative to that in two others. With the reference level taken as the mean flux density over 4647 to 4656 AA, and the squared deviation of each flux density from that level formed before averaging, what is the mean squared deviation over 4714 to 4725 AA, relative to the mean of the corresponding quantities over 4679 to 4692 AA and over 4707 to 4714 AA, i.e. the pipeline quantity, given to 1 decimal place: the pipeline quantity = 1.0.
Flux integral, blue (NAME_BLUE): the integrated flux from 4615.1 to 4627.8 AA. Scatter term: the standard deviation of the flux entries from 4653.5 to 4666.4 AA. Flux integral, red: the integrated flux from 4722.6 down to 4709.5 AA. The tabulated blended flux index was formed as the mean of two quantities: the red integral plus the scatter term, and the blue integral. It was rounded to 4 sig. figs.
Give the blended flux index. 2696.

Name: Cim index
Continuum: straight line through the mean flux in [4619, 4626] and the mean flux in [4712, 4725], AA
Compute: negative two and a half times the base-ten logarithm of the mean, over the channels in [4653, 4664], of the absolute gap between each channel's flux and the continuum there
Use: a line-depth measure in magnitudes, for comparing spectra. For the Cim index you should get -3.12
